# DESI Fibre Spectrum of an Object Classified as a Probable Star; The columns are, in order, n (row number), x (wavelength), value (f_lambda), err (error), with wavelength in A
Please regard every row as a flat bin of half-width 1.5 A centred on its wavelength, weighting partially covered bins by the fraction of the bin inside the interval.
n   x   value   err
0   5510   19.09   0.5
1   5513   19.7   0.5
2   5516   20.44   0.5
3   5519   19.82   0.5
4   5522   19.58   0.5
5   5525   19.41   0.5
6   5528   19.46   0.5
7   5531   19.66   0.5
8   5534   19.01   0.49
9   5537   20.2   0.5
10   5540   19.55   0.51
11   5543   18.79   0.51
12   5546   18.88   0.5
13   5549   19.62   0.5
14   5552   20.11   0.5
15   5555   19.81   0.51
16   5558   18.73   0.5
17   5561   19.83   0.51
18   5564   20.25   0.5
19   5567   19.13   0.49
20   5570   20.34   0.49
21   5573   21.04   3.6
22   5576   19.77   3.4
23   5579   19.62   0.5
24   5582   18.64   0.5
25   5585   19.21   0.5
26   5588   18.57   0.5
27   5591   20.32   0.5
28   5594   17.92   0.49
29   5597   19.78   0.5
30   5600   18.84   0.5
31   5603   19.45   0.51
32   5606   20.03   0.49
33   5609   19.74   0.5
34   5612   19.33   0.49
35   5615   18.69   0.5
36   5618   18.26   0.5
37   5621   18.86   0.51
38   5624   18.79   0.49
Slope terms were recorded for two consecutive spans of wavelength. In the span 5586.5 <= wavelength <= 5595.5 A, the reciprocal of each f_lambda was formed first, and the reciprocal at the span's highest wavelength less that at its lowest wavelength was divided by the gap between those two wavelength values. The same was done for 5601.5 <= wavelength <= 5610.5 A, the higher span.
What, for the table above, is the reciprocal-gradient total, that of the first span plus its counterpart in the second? 0.0002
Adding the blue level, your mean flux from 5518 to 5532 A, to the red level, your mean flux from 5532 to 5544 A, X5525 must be 39.0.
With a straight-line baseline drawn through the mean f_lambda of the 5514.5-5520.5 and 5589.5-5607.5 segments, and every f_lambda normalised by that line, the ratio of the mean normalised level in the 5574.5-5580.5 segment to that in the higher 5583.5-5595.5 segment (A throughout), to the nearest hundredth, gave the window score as 1.03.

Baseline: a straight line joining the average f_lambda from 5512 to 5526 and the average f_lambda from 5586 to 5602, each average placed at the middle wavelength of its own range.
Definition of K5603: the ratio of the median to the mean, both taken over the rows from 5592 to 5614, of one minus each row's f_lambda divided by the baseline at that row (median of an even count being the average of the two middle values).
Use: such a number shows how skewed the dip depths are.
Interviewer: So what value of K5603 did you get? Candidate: 1.5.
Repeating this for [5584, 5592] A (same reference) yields 0.2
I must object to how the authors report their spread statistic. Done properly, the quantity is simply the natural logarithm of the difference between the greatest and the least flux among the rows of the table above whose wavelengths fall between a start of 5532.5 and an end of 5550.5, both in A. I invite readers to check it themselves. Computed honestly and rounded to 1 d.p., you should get 0.3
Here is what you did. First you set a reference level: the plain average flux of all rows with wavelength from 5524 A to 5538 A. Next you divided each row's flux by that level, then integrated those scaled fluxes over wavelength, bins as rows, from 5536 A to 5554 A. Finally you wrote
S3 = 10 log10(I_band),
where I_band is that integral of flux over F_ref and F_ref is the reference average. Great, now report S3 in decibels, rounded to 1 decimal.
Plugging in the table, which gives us 12.5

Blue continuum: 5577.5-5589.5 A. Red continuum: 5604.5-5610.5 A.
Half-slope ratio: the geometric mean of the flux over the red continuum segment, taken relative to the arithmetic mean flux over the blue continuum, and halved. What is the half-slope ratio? 0.523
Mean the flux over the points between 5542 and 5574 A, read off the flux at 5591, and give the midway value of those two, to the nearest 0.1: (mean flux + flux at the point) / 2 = 20.0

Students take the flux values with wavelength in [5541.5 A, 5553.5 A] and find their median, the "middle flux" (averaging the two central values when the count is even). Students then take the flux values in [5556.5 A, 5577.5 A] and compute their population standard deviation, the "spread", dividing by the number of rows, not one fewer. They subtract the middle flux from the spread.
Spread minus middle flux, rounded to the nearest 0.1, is -18.5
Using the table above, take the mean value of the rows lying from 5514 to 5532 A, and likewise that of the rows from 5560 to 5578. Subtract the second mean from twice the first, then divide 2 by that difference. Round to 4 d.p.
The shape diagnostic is 0.1031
